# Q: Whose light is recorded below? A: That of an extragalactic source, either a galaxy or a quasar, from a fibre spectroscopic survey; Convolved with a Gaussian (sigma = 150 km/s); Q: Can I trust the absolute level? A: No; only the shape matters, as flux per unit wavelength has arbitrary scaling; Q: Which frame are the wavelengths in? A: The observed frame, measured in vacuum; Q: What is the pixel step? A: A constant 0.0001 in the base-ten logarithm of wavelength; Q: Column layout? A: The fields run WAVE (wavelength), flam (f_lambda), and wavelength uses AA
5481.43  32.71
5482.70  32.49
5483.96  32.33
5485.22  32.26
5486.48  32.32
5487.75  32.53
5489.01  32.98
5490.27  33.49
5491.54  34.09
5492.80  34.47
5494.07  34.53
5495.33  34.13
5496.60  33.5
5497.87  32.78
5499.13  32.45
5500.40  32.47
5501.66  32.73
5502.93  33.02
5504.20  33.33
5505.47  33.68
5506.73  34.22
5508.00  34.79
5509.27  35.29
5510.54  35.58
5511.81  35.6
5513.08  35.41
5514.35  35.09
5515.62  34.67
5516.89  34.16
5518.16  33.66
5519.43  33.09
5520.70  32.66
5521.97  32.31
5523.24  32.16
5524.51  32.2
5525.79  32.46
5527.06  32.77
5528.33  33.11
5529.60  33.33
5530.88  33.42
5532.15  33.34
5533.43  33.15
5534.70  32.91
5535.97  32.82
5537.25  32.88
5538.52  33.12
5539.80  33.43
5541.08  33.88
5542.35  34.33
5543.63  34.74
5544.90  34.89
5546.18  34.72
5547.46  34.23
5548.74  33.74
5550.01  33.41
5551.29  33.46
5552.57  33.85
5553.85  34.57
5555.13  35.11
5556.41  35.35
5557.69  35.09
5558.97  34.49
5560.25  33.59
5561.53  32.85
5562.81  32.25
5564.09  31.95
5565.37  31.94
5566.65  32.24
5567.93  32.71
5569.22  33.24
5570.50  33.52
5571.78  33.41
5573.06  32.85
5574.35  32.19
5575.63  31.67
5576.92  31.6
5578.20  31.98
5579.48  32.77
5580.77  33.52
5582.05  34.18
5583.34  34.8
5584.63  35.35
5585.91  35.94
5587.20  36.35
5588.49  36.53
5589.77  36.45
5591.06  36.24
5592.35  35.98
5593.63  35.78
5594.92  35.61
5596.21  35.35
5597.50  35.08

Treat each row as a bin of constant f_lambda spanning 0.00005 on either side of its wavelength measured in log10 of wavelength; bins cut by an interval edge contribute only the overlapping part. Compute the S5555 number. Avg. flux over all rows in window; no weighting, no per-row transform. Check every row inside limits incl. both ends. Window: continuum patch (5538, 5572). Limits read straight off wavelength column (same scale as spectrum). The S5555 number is 33.7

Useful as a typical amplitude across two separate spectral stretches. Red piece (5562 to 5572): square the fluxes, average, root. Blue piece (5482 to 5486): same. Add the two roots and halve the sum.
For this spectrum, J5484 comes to 32.5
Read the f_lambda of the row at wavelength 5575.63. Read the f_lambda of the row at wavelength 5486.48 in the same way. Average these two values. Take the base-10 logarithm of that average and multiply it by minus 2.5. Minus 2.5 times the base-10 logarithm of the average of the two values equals -3.76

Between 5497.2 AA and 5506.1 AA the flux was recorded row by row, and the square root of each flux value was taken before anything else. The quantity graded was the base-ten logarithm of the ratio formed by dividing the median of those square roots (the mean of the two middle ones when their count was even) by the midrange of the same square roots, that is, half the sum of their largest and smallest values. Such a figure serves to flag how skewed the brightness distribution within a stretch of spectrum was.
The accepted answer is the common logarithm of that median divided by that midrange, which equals -0.0019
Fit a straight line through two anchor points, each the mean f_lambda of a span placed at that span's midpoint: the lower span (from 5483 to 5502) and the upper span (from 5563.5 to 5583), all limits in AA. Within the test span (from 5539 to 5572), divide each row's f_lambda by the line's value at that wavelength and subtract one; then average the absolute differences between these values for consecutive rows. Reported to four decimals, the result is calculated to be 0.0122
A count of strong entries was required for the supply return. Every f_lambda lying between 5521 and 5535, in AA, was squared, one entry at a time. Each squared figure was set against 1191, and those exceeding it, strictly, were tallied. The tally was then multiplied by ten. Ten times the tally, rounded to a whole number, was 0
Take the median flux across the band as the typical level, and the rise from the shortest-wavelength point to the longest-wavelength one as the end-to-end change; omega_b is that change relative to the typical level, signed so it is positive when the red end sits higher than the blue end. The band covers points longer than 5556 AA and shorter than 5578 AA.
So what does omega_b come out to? -0.11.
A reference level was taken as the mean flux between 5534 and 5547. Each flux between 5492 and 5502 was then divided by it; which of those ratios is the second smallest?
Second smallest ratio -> 0.96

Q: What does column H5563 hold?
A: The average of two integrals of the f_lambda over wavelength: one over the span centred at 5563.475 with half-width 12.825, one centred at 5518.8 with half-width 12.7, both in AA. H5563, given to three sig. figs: 856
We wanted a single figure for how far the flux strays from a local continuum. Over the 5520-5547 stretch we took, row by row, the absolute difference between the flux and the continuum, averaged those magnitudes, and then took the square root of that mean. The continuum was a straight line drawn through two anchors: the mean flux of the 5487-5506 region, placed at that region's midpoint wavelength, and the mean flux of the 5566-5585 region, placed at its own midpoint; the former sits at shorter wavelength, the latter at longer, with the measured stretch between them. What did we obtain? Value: 0.80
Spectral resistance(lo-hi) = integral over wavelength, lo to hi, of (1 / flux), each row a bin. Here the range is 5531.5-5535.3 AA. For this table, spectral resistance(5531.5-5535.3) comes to 0.115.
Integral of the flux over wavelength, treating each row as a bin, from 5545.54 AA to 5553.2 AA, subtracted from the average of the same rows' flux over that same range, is -226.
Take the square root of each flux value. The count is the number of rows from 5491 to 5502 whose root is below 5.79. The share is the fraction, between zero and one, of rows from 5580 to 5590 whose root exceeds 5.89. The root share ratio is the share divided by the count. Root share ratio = 0.15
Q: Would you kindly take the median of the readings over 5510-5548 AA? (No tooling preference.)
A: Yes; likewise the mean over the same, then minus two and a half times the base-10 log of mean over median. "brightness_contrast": -0.009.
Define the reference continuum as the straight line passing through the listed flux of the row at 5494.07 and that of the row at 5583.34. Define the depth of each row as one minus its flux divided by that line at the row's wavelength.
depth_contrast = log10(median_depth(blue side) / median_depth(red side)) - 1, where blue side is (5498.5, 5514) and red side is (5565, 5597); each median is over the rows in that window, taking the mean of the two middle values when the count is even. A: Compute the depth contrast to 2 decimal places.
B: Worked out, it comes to -1.30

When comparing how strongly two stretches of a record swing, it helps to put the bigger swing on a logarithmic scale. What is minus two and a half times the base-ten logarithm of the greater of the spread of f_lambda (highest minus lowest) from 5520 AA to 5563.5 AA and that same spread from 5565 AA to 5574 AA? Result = -1.26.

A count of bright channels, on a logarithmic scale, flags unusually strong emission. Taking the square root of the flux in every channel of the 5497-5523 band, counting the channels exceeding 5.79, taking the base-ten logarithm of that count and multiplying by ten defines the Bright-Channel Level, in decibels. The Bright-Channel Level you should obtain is 10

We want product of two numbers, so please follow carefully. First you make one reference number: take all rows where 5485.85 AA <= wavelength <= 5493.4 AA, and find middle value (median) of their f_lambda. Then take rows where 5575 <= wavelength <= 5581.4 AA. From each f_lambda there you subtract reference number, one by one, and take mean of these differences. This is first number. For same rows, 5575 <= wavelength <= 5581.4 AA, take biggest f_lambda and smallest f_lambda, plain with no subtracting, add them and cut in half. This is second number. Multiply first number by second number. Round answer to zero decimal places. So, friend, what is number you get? -30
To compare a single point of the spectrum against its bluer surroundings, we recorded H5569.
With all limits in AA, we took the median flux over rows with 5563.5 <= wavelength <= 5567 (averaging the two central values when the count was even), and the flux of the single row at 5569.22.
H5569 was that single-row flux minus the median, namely 1.3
